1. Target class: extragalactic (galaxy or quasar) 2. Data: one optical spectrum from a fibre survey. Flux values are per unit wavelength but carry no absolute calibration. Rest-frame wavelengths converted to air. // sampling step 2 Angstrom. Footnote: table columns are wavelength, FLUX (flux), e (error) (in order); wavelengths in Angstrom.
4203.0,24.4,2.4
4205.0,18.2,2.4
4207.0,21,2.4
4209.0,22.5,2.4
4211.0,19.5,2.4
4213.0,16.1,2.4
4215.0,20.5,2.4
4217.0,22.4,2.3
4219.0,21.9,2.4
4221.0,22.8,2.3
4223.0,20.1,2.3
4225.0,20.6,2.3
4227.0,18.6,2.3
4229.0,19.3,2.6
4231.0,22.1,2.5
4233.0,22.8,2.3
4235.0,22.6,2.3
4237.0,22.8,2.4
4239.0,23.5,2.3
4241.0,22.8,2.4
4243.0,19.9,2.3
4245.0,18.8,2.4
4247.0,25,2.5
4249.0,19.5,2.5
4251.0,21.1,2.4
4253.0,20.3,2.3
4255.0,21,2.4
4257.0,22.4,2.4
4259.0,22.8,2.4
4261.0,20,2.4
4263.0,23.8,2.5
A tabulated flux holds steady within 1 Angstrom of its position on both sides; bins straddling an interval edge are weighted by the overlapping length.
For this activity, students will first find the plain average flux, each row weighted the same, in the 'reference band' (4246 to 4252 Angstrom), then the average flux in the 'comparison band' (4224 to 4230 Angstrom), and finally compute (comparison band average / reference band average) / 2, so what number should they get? 0.446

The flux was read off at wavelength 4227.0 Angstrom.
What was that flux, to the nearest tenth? 18.6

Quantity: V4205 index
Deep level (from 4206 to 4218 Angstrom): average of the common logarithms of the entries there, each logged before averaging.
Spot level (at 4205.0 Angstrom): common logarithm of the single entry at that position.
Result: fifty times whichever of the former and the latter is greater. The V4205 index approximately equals 65.3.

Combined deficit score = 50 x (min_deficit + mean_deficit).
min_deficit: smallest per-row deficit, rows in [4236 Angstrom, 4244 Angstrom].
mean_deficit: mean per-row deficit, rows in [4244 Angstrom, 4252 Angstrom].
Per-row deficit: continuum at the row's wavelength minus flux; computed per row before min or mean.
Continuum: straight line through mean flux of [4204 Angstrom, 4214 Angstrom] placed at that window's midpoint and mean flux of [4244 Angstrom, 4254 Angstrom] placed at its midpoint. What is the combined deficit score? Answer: -156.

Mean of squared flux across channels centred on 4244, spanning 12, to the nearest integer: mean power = 471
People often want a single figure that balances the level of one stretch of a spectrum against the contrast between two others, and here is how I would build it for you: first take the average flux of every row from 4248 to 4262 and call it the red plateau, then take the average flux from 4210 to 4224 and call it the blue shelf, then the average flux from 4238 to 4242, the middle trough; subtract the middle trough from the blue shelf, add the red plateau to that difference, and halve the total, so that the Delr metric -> 9.2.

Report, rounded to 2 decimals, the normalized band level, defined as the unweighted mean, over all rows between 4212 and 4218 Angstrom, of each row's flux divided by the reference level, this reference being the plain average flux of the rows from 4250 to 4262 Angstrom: 0.92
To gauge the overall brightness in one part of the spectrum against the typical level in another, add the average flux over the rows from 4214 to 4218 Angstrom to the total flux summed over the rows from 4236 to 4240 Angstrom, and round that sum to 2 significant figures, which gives 68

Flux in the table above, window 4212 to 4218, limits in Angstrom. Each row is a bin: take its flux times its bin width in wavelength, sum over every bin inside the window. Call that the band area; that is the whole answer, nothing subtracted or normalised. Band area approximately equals 118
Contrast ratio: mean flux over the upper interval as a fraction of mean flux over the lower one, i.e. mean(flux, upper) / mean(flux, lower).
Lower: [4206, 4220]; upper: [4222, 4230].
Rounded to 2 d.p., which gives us 0.96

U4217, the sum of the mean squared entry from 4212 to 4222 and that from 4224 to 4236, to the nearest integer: 880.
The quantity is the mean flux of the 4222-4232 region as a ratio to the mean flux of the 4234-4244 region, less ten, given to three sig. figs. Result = -9.10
